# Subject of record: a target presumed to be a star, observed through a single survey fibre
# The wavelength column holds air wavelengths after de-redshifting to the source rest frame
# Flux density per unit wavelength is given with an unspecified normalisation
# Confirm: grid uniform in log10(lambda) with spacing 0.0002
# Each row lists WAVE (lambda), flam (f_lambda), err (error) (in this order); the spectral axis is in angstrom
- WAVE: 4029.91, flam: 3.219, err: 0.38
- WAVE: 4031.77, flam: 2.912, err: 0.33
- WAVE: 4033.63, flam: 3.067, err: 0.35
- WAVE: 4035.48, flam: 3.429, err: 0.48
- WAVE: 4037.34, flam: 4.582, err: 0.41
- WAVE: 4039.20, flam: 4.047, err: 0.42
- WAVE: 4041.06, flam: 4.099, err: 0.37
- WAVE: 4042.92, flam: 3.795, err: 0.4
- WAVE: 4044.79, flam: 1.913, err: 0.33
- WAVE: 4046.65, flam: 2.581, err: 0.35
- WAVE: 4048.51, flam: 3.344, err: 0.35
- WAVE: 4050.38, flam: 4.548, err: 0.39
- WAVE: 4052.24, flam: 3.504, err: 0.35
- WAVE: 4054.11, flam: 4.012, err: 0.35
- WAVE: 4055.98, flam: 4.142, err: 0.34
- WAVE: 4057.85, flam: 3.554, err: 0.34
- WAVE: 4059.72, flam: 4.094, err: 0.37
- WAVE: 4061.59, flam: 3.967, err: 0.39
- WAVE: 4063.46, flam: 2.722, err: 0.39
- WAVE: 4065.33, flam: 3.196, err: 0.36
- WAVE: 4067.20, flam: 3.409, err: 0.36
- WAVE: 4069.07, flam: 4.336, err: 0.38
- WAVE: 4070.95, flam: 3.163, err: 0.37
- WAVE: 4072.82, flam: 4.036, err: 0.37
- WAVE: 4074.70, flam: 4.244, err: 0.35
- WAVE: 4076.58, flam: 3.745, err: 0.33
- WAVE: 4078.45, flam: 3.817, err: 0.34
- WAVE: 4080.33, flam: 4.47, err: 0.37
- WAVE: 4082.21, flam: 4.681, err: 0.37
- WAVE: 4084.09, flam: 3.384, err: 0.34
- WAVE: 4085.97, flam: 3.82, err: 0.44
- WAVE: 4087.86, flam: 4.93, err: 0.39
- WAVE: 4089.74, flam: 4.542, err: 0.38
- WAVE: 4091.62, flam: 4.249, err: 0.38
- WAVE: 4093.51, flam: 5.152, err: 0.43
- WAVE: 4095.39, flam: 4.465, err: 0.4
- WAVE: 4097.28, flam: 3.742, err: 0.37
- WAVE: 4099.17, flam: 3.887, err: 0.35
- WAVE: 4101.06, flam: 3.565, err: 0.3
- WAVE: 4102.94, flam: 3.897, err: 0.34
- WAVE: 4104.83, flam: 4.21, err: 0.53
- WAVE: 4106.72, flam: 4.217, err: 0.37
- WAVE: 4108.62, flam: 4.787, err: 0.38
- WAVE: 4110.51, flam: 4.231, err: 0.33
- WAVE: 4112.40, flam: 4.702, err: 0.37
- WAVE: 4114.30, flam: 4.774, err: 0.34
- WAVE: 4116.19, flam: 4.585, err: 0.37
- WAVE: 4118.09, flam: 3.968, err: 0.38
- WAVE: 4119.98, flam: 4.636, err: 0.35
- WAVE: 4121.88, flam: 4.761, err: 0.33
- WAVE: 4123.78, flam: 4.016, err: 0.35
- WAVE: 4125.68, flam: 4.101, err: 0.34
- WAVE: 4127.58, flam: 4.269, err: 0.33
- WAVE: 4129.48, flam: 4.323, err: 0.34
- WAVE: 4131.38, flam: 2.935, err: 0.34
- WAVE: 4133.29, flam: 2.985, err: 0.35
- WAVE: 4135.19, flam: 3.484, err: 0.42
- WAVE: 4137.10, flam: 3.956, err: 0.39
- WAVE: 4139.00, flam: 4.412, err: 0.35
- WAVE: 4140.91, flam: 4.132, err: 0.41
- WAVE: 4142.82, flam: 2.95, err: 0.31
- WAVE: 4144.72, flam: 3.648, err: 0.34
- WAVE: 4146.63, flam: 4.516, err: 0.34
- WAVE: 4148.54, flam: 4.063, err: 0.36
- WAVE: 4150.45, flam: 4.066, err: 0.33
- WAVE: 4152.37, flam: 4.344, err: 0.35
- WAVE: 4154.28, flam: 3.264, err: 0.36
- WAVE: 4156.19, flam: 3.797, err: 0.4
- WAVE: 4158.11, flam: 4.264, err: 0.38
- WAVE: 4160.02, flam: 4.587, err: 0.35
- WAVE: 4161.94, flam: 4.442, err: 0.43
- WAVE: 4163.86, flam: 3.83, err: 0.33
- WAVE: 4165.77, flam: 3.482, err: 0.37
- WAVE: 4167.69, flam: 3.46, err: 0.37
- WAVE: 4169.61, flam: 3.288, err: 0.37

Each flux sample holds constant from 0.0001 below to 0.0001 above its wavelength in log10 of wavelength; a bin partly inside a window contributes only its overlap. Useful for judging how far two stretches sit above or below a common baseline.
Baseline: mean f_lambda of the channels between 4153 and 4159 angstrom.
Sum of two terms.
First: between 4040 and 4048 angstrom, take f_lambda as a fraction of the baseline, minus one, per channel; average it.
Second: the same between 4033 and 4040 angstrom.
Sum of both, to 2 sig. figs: -0.18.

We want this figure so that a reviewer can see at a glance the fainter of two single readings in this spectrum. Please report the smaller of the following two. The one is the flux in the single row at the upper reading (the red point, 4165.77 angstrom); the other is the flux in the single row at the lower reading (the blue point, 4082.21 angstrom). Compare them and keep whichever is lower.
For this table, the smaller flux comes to 3.5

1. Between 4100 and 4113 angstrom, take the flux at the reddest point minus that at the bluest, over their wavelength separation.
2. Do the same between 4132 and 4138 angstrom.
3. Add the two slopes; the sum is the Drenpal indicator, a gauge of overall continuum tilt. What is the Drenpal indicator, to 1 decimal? 0.4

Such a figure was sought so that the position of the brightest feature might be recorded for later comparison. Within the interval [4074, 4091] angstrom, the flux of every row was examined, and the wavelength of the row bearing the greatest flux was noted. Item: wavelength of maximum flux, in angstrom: 4087.86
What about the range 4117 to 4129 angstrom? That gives 4121.88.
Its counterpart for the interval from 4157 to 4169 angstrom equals 4160.02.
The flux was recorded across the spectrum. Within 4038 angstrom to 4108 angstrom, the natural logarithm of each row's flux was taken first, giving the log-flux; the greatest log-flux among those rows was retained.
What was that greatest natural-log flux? 1.639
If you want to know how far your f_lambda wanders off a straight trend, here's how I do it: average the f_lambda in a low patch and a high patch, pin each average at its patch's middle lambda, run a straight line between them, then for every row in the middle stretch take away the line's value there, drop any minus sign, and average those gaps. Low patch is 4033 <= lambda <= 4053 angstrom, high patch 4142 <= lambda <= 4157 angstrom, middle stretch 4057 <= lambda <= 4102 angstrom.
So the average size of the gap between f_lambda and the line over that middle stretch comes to 0.52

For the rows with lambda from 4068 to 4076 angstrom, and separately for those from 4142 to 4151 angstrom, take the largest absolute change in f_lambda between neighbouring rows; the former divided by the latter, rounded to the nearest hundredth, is 1.35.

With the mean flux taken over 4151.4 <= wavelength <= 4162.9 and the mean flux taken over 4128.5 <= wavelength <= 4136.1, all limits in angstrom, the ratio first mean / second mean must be 1.20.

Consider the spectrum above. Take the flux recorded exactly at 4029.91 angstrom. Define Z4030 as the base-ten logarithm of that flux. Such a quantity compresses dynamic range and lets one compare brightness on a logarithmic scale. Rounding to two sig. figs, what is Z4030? 0.51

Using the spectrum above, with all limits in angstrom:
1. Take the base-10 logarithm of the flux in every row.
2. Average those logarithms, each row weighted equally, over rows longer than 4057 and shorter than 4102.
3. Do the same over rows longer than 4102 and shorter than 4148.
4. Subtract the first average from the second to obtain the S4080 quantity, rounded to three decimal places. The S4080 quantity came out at 0.015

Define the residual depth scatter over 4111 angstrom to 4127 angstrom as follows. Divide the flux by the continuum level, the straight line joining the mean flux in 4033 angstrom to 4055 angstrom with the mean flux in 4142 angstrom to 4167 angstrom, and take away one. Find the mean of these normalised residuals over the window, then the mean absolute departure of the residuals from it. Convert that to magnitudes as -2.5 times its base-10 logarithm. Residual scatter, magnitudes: 2.7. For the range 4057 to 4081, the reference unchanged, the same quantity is 2.4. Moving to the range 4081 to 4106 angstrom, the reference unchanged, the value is 2.3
